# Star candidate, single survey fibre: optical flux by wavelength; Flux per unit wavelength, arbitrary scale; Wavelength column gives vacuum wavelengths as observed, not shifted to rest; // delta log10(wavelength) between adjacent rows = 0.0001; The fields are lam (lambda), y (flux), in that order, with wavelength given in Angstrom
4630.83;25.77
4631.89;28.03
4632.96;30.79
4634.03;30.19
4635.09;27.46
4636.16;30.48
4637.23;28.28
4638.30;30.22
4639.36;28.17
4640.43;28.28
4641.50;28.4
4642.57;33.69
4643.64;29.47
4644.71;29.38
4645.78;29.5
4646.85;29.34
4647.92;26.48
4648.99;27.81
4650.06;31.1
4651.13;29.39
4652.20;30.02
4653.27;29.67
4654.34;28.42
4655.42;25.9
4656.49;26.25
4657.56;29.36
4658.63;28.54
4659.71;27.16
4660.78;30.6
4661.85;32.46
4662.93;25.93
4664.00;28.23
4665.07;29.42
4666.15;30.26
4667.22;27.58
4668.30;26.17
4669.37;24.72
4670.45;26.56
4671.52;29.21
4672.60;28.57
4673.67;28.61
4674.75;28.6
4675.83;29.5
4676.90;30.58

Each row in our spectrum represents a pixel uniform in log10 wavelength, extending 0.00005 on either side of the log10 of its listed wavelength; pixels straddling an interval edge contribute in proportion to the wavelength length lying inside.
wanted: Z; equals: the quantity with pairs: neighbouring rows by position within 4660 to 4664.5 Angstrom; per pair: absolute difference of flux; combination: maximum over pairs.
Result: 6.5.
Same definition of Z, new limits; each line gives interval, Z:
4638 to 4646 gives 5.3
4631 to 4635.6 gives 2.8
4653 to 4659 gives 3.1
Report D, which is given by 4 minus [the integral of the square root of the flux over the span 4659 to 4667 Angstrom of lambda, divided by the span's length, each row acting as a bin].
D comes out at -1.39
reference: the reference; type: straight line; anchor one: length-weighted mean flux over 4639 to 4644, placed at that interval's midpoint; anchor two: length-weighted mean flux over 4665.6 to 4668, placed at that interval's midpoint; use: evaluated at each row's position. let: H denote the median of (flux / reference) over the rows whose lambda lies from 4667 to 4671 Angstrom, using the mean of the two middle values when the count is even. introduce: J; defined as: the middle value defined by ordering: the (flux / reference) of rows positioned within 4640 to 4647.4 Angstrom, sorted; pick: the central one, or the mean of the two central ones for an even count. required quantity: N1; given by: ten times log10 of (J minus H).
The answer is -11.5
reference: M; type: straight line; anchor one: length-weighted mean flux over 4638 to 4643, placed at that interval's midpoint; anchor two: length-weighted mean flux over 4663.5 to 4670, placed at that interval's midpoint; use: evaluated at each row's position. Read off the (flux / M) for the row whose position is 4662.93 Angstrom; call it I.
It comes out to 0.93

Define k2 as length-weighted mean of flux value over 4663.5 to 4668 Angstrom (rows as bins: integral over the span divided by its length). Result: 28.7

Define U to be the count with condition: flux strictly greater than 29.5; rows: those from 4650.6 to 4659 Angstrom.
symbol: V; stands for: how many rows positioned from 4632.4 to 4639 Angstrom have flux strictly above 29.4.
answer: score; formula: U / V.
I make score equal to 0.50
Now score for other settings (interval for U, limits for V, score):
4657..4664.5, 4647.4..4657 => 0.67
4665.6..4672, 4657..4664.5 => 0.50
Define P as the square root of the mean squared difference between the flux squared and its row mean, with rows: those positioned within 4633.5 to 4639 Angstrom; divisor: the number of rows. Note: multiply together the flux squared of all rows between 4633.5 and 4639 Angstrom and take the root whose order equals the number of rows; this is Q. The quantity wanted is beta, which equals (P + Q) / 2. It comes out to 465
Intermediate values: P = 71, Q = 859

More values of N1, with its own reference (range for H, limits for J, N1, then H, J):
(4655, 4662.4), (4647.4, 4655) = -17.3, 0.987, 1.01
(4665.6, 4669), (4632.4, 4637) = -13.1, 0.966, 1.01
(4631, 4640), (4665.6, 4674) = -20.7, 0.979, 0.99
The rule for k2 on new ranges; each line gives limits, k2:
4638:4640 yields 29.1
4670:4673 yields 28.2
